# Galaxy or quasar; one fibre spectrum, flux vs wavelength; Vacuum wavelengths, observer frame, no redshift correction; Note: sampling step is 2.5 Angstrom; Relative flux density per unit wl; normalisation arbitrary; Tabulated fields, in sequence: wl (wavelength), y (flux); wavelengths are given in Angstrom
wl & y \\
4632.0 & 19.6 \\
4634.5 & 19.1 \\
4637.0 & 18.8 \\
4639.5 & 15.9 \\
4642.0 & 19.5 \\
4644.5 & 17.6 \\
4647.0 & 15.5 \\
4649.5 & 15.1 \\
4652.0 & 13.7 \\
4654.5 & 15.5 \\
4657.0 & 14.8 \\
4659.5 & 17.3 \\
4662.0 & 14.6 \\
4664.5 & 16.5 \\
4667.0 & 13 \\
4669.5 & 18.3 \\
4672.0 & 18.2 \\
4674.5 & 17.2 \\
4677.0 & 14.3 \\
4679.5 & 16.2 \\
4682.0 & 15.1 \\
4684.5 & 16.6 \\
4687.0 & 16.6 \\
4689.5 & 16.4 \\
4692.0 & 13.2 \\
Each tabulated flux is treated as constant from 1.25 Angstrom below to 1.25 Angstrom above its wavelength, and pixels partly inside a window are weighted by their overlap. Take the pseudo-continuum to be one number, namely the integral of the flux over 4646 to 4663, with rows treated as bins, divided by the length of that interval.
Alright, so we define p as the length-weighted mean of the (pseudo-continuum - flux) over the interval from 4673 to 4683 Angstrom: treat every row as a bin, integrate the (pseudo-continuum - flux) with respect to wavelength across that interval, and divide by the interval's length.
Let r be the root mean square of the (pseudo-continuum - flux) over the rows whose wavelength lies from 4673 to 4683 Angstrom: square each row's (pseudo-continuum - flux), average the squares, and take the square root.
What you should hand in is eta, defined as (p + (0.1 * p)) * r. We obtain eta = -0.7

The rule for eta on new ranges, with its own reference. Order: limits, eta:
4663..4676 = -3.5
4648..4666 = -0.1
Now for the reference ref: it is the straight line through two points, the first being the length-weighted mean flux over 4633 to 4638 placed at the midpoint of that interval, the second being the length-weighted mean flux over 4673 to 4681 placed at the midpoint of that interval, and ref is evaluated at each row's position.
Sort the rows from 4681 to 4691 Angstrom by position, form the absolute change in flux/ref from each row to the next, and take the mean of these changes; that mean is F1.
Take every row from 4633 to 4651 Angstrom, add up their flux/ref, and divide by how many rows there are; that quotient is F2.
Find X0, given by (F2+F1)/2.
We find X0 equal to 0.489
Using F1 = 0.041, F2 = 0.94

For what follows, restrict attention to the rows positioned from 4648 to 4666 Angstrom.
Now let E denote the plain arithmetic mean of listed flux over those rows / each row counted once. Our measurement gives 15.4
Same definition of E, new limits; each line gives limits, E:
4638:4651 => 16.7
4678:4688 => 16.1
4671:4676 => 17.7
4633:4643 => 18.3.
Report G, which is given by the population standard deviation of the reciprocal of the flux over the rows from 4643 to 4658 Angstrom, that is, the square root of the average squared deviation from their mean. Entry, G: 0.0048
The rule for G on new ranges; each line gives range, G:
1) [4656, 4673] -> 0.0077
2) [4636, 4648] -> 0.0052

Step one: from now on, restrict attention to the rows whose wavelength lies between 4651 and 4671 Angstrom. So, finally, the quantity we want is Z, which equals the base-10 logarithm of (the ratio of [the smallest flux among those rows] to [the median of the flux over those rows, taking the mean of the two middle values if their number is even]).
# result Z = -0.0665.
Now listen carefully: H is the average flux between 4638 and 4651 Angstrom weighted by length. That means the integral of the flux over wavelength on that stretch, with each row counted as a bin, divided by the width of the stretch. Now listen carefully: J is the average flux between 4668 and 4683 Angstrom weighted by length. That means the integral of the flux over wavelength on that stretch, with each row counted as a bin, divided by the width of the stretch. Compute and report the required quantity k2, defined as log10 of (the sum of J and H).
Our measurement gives 1.52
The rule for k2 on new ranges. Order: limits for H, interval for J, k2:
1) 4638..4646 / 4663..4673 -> 1.53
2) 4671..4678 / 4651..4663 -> 1.50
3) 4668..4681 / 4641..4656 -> 1.52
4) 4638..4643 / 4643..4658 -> 1.52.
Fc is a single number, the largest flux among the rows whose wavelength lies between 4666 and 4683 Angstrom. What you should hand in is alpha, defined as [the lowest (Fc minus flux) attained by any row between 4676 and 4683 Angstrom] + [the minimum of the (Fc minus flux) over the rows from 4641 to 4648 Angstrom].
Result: 0.90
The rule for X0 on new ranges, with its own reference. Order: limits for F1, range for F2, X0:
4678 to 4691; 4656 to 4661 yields 0.486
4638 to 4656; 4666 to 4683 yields 0.547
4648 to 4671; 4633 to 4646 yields 0.559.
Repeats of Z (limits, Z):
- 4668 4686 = -0.0648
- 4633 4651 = -0.0665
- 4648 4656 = -0.0423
